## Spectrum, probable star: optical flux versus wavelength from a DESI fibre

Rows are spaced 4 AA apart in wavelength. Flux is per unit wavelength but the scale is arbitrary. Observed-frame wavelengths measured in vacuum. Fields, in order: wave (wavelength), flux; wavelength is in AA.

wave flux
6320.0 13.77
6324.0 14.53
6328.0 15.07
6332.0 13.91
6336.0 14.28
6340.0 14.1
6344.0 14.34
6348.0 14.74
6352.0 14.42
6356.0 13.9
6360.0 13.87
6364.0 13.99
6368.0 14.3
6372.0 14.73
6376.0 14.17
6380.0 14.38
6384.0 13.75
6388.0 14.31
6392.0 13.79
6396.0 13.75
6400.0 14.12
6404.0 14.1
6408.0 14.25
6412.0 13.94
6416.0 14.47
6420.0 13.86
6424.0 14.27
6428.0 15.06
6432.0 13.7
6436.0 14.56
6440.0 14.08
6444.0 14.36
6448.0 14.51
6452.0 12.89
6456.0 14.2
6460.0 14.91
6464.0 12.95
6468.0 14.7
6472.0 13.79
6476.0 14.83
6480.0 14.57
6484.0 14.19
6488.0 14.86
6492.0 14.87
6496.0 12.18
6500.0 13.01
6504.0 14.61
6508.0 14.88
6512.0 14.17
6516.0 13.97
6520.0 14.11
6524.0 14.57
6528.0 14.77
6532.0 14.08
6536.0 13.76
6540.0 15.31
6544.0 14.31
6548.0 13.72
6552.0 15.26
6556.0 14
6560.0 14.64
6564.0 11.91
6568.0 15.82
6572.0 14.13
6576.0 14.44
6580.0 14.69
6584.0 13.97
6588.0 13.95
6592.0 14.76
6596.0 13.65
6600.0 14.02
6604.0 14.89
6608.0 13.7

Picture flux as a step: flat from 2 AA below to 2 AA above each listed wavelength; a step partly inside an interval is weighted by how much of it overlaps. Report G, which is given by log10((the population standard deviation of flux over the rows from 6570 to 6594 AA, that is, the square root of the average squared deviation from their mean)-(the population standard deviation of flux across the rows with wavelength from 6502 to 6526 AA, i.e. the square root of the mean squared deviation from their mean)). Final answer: -2.38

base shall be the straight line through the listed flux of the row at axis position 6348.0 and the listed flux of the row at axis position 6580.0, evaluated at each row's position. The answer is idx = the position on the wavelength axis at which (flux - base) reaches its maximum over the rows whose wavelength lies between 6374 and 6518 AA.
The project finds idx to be 6428.0 AA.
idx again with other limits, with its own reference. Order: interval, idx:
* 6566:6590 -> 6568.0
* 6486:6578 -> 6568.0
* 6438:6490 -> 6460.0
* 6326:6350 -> 6328.0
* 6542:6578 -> 6568.0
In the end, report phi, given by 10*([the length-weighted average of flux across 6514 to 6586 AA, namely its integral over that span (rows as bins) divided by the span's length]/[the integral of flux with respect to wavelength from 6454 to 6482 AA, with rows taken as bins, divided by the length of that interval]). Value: 10.02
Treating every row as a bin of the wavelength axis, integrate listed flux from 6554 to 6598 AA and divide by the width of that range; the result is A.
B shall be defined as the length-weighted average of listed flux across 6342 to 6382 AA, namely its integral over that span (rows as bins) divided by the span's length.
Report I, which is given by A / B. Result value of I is 0.99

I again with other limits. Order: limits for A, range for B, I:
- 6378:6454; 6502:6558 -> 0.98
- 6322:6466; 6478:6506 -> 1.01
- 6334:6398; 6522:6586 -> 0.99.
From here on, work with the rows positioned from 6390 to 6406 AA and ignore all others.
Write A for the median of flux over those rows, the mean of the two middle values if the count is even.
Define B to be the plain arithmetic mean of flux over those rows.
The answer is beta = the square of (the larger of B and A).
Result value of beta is 194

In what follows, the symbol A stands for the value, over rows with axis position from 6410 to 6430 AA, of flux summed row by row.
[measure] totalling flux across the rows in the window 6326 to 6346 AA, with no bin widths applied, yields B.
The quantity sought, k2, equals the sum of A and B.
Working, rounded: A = 71.6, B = 71.7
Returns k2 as 143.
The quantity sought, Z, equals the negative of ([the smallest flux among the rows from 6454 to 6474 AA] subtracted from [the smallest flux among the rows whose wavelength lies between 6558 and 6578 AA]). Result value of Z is 1.0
